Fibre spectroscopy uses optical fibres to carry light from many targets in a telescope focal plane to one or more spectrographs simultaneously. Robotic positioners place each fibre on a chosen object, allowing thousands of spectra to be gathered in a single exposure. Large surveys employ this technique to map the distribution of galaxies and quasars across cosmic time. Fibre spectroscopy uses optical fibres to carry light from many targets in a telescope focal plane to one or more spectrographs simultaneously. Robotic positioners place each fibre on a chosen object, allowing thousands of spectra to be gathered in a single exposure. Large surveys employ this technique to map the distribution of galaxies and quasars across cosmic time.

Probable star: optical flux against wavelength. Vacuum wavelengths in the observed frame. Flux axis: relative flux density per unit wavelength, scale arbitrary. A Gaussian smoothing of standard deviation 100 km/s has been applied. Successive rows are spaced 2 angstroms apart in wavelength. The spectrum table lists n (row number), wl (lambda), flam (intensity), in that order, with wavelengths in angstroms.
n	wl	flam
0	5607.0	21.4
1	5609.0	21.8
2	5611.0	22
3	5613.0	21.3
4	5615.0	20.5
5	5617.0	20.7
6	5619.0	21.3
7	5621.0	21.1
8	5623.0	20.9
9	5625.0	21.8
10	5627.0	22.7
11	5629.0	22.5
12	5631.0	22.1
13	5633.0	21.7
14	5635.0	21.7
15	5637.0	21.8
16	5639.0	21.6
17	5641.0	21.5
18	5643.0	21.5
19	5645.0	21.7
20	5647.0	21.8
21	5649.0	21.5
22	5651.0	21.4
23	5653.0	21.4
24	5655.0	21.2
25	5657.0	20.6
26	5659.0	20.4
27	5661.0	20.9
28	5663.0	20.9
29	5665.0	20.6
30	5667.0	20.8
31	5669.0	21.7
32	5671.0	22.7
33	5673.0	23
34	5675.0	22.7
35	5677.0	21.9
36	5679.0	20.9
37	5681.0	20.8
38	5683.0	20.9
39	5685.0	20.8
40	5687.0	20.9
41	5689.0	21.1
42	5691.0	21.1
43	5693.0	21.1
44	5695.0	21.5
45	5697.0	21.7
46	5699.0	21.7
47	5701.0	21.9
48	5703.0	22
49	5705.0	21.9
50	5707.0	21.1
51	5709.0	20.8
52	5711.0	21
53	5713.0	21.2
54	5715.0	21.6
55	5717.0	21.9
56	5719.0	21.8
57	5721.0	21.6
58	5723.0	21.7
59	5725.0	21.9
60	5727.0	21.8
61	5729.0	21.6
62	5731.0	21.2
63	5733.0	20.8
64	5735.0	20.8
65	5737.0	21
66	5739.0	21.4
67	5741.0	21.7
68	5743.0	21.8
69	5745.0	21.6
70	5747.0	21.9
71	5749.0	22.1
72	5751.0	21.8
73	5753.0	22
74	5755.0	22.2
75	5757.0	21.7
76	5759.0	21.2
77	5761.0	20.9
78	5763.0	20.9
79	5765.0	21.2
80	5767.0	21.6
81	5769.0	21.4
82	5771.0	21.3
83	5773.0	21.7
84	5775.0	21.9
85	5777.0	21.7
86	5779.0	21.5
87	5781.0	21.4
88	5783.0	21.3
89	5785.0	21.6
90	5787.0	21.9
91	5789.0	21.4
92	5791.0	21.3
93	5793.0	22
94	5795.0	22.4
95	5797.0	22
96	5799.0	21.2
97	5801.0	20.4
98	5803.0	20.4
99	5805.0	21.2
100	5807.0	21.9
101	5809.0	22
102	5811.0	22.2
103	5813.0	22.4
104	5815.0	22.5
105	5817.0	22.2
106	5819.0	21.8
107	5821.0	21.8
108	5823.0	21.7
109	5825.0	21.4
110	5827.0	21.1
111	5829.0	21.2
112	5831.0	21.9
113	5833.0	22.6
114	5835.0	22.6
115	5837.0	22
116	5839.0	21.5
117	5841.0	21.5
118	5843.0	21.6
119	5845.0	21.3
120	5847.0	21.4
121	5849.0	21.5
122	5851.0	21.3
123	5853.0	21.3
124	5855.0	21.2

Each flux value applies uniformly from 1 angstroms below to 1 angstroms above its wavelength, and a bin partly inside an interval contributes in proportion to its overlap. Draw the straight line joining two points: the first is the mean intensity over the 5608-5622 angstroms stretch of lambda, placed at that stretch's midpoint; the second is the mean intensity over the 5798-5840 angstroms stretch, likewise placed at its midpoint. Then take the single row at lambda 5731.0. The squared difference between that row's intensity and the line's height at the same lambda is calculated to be 0.10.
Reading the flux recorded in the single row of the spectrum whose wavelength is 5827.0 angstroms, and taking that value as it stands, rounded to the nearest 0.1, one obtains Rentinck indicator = 21.1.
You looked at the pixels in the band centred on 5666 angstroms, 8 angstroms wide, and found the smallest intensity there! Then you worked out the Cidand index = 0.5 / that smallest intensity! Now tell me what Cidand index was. 0.0243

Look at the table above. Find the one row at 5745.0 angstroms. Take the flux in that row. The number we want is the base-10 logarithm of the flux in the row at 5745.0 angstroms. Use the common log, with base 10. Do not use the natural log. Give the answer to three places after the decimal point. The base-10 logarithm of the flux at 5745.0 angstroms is 1.334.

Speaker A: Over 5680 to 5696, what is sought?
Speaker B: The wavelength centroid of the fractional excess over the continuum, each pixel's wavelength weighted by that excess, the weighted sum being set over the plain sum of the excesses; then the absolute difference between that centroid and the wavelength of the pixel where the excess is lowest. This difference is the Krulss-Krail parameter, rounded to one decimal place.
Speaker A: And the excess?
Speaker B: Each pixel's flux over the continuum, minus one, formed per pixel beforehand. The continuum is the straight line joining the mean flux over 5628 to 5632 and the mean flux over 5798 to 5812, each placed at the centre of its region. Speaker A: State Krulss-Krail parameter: 6.0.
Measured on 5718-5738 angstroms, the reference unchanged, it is 0.3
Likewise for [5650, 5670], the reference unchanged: 1.1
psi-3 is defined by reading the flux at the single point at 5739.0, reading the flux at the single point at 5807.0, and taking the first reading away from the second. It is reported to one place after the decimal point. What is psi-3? 0.5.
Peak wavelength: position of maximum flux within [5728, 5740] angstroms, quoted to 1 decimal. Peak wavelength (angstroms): 5729.0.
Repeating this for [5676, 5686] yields 5677.0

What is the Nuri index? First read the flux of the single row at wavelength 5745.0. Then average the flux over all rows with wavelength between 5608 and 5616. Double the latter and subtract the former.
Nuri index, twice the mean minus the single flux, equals 21.20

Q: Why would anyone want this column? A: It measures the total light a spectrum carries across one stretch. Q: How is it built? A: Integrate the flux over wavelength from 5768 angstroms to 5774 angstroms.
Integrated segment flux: 129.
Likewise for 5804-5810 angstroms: 130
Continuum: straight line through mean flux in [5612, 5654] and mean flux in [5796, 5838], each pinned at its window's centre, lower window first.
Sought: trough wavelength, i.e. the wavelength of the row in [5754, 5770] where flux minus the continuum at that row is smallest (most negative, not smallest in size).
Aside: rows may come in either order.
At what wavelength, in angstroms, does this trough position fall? 5763.0 angstroms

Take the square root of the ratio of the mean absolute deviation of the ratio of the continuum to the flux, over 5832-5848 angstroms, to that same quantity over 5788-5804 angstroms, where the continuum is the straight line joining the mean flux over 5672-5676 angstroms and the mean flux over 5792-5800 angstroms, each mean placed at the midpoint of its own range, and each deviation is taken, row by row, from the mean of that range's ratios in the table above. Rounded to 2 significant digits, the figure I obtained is 0.84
